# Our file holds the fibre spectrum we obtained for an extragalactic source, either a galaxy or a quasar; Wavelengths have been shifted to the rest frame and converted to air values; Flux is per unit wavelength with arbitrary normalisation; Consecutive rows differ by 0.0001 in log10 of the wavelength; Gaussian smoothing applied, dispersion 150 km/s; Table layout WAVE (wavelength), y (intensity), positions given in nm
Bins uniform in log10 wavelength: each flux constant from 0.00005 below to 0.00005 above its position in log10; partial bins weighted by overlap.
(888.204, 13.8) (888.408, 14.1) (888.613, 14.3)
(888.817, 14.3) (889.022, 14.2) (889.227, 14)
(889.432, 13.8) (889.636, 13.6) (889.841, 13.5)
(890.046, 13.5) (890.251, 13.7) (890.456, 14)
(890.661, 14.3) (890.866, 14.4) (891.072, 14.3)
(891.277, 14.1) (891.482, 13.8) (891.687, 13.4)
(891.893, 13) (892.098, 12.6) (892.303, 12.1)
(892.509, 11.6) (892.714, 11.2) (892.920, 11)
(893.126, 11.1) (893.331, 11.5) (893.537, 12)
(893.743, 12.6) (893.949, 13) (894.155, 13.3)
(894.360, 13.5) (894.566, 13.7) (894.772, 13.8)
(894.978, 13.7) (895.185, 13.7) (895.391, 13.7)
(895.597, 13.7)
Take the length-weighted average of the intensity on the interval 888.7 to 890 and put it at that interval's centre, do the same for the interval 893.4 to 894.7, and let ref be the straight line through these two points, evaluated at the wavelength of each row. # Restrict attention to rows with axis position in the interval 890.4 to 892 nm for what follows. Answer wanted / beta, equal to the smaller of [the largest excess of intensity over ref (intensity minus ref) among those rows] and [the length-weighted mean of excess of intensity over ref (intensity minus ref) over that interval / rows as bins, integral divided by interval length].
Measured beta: 0.4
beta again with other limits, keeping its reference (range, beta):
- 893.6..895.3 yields 0.5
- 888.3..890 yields 0.0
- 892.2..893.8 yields -1.6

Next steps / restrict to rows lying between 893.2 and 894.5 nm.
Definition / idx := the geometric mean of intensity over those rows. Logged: 12.6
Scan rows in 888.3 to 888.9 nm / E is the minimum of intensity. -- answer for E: 14.1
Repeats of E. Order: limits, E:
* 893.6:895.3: 12.6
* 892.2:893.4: 11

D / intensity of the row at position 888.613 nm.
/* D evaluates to 14.3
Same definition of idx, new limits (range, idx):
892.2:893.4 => 11.4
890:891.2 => 14.0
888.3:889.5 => 14.1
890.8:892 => 13.8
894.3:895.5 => 13.7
